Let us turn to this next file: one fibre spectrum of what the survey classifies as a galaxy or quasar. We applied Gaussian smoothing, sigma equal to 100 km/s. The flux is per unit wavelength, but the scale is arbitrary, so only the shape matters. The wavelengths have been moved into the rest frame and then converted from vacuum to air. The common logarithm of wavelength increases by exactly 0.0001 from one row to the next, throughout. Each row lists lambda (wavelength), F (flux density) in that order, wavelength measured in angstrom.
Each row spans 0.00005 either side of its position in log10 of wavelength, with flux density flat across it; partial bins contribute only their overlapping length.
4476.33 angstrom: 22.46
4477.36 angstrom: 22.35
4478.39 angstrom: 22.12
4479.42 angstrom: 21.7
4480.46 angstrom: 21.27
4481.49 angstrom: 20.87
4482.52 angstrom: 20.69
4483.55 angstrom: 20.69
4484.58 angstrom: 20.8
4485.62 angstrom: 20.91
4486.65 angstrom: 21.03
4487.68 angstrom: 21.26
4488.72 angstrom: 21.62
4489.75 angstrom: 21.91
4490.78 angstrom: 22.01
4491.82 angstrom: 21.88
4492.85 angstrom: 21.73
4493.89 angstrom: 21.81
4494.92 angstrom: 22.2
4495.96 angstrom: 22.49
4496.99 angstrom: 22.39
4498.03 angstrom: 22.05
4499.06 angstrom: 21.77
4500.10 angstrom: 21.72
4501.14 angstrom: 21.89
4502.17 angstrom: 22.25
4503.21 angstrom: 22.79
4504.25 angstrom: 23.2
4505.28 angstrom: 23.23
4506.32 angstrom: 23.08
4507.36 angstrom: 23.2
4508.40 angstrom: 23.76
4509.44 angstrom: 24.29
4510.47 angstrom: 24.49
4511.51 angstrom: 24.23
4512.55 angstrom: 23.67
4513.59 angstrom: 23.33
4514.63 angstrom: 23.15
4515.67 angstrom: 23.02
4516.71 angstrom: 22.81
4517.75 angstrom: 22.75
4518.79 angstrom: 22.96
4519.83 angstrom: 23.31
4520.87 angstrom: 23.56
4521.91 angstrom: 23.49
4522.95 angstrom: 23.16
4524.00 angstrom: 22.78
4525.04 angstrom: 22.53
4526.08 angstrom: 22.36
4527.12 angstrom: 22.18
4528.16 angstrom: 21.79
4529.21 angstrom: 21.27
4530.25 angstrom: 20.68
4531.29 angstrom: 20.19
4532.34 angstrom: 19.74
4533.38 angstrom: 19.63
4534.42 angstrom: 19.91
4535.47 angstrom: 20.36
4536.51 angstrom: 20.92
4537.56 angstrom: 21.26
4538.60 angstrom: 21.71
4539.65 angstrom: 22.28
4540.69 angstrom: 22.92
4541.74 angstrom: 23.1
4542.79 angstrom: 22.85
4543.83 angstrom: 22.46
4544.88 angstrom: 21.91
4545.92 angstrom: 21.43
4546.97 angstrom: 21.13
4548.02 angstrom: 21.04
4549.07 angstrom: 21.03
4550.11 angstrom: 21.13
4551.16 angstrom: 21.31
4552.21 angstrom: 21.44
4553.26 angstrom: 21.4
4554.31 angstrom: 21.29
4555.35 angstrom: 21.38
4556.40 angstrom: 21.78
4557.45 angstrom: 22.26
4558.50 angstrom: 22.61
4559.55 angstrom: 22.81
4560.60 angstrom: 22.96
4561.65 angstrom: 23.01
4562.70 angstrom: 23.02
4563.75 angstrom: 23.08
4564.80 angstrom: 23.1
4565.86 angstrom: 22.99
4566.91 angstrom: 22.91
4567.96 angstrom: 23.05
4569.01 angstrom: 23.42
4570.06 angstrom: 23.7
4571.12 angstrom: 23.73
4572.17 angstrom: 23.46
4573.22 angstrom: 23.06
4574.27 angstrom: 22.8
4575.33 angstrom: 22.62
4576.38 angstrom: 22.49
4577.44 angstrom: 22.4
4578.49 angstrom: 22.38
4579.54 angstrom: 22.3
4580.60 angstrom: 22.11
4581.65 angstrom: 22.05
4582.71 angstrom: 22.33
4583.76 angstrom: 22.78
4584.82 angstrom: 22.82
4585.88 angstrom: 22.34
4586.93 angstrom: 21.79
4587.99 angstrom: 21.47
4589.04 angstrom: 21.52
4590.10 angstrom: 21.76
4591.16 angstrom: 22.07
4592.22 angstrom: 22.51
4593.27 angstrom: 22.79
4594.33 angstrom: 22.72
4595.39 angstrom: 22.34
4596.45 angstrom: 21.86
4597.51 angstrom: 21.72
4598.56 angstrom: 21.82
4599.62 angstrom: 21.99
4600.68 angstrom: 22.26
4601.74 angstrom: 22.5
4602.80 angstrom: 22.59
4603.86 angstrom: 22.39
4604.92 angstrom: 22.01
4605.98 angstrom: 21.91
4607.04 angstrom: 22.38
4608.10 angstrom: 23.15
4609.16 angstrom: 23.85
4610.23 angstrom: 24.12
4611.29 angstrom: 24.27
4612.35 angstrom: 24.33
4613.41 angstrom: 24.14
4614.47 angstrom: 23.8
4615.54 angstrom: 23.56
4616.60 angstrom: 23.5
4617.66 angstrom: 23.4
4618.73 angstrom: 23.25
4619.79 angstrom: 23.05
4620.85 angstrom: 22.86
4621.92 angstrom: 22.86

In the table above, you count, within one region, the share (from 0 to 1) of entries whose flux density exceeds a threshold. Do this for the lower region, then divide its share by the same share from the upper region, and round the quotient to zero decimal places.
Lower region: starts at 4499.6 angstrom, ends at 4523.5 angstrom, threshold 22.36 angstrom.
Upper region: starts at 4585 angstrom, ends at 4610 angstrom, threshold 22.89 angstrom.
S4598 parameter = 10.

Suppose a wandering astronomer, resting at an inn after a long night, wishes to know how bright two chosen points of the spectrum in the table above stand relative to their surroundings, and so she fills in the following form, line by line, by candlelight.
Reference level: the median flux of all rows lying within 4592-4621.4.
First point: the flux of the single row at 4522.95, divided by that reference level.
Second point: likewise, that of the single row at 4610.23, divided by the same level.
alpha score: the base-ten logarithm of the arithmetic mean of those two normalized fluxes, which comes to 0.017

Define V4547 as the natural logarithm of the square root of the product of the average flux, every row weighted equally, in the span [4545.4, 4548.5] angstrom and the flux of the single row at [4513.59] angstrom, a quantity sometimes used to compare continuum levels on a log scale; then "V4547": 3.10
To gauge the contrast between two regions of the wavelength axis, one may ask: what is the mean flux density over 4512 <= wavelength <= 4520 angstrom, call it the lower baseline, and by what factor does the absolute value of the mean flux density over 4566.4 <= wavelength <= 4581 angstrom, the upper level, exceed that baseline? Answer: 0.99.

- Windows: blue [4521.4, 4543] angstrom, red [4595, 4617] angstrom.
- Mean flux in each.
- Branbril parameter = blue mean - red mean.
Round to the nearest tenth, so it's -1.2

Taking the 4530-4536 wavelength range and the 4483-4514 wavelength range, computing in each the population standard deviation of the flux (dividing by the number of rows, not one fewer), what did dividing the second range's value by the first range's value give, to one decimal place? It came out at 2.9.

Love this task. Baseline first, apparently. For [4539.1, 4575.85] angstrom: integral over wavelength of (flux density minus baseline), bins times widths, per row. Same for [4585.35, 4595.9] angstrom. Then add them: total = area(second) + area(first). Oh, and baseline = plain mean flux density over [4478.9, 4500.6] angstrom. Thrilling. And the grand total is 37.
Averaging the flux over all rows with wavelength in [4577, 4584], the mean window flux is 22.3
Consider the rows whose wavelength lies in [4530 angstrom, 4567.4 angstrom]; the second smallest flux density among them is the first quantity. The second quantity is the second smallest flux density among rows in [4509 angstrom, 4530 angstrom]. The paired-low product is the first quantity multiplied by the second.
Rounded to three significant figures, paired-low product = 430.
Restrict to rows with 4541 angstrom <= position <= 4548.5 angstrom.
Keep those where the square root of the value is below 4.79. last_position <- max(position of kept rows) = 4548.02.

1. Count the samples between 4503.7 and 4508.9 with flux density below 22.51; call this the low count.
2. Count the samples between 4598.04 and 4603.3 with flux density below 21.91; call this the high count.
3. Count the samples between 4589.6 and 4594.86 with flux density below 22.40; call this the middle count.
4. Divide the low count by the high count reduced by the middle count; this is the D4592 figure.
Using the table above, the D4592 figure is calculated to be 0.00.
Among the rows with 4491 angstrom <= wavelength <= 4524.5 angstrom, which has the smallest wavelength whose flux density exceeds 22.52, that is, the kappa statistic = 4503.21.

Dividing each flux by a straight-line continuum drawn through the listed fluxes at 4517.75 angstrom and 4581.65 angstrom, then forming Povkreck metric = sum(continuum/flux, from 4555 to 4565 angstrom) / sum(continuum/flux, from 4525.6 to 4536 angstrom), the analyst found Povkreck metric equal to 0.91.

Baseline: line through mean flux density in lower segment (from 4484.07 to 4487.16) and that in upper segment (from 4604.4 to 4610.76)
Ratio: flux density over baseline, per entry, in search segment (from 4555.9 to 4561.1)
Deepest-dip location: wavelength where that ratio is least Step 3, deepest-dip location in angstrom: 4556.40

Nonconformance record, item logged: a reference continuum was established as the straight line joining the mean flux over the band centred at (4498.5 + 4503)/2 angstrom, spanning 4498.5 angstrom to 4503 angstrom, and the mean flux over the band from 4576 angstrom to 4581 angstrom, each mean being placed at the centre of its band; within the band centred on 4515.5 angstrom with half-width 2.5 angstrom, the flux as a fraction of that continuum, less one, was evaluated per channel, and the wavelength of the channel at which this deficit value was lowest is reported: 4517.75 angstrom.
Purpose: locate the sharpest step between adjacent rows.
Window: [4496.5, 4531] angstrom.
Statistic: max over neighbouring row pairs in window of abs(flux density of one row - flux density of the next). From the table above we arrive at 0.59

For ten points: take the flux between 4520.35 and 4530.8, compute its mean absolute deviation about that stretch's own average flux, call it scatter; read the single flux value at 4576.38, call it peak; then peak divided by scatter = 31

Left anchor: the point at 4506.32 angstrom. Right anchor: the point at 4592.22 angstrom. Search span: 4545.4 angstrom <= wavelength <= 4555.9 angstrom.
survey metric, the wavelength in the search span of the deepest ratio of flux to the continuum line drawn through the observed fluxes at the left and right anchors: 4549.07 angstrom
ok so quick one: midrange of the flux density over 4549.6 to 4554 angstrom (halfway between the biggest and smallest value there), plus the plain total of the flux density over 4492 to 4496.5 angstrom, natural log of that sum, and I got 4.70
